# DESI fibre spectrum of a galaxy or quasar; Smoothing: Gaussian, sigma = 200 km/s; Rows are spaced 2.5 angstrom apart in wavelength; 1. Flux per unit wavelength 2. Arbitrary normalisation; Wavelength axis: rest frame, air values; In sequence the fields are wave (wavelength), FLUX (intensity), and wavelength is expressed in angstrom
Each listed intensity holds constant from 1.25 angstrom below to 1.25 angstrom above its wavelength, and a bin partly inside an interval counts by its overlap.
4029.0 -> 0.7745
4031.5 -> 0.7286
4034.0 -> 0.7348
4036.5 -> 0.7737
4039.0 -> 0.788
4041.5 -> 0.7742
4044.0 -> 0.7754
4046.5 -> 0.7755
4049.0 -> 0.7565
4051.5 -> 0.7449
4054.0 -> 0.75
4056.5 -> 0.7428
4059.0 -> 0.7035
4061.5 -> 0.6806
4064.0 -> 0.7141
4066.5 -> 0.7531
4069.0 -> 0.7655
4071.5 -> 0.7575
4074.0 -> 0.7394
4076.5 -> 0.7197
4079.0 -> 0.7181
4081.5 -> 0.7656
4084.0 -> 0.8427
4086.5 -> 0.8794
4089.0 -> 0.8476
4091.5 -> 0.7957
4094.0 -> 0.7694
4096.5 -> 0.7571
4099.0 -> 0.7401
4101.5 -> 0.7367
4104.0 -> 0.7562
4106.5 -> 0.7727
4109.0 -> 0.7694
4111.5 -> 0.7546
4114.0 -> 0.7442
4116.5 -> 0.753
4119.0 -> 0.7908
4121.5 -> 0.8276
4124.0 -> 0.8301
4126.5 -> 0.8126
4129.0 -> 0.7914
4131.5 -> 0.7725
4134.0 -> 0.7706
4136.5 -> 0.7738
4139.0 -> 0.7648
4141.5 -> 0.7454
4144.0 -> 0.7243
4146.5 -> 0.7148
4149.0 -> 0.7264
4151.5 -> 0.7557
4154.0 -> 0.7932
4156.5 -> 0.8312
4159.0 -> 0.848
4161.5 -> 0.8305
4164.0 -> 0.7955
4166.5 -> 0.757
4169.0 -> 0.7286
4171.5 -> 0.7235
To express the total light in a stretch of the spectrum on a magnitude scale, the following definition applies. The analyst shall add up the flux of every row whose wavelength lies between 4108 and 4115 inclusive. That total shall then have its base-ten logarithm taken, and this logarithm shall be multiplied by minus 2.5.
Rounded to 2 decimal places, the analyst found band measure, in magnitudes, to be -0.89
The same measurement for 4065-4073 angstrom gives -0.89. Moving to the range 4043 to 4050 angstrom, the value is -0.91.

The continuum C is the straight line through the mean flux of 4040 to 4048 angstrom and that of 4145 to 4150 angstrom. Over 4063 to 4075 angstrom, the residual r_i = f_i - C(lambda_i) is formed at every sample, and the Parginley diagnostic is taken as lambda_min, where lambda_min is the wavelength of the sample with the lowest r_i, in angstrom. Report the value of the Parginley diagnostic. 4064.0 angstrom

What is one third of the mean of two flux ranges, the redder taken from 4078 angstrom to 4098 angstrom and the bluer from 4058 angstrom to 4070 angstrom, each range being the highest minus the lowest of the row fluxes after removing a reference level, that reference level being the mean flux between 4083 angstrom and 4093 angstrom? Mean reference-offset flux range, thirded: 0.041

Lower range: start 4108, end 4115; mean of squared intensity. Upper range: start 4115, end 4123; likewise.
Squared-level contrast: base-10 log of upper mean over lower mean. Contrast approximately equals 0.039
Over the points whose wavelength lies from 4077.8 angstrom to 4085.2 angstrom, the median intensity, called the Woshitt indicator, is 0.77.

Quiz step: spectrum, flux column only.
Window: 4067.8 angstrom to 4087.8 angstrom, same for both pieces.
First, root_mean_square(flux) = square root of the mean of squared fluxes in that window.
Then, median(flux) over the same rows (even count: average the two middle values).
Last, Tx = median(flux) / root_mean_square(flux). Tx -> 0.982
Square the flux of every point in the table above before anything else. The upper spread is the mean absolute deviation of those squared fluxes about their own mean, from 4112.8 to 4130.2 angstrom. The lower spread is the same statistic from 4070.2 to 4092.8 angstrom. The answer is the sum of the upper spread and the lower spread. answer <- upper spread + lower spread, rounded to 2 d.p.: 0.12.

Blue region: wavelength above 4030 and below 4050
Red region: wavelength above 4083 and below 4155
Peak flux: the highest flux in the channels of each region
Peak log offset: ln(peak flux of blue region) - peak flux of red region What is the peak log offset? -1.12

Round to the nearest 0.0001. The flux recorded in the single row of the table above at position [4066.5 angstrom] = 0.7531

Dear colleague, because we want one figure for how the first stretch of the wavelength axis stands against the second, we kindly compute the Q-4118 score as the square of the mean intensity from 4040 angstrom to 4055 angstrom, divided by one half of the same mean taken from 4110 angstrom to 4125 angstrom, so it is 1.49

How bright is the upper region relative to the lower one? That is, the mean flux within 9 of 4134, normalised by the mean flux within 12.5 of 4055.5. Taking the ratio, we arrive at 1.05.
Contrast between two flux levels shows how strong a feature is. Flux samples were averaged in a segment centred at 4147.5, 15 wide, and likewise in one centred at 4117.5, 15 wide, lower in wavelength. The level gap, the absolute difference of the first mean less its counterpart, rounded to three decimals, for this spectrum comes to 0.040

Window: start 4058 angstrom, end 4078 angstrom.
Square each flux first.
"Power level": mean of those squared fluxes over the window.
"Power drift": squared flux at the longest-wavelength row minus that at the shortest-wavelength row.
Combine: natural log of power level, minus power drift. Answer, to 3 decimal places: -0.653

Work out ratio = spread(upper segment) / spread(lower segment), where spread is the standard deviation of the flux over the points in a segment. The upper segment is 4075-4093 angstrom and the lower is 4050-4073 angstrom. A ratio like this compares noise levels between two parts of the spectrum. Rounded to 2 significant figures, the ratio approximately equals 2.2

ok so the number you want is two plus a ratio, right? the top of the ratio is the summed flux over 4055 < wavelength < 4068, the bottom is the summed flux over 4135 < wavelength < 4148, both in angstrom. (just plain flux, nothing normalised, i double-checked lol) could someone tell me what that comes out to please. 2.97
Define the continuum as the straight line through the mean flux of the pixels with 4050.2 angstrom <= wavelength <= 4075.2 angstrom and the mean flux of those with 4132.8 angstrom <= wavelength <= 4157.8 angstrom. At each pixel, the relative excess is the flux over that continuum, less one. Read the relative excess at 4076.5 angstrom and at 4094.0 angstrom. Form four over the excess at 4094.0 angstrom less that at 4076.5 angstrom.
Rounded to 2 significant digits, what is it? 67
